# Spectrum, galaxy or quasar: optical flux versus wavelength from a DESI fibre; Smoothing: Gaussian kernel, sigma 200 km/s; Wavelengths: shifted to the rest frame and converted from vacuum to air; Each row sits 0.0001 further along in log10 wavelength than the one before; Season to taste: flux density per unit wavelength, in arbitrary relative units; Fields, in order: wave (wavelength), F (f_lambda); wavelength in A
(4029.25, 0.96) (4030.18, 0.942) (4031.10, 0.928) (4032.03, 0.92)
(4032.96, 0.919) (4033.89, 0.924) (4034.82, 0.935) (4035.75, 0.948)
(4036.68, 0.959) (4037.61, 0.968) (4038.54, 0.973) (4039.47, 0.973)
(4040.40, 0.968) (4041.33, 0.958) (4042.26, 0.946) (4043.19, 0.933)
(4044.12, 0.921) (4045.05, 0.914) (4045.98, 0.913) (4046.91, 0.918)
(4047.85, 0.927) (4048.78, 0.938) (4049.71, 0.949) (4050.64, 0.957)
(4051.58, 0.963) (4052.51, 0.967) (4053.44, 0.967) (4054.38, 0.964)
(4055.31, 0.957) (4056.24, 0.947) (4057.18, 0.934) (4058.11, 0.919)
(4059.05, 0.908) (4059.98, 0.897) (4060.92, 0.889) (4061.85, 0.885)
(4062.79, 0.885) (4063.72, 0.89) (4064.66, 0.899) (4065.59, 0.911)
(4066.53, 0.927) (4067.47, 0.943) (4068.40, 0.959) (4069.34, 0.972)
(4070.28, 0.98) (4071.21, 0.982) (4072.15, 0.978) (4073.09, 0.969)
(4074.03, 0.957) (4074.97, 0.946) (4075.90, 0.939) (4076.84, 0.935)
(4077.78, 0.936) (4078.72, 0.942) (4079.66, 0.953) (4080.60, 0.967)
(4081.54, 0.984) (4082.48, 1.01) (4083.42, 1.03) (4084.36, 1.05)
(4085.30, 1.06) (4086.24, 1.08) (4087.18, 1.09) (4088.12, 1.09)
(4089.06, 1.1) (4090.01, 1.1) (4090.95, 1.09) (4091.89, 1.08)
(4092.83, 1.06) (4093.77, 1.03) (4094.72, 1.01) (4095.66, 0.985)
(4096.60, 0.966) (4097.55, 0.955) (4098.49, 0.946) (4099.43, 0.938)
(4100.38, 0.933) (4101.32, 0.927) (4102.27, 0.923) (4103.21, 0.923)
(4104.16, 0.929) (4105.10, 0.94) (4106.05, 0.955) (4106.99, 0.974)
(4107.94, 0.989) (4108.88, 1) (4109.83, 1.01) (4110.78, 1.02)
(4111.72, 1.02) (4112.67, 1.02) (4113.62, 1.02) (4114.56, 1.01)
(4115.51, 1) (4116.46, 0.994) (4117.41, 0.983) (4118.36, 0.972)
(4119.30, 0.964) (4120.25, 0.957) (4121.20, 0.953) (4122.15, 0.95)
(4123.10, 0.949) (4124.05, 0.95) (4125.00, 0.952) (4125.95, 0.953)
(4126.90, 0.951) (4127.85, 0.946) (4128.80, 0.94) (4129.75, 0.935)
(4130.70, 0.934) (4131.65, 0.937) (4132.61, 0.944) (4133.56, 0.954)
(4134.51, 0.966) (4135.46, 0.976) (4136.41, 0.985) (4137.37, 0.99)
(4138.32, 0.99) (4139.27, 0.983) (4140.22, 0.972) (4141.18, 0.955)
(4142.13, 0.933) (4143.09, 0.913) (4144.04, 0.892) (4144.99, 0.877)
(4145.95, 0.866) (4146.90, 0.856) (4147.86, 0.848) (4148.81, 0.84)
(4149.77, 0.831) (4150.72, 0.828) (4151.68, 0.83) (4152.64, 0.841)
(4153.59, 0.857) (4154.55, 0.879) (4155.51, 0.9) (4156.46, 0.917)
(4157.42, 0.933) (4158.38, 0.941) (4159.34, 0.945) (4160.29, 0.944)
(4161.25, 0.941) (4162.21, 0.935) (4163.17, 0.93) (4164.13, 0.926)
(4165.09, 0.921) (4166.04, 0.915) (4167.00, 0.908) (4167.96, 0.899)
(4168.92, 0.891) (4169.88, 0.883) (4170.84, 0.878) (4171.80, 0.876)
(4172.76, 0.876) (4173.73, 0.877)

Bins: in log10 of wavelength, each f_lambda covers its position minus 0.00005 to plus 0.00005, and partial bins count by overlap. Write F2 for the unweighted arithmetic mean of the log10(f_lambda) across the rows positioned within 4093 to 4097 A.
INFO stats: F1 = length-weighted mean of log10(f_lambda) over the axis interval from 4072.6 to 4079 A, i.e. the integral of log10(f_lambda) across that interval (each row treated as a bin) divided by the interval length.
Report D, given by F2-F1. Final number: 0.02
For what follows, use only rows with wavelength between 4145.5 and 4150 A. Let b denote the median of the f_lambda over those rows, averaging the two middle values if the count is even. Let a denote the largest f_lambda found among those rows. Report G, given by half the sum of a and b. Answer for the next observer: 0.86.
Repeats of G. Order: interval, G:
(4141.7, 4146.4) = 0.91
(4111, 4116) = 1.02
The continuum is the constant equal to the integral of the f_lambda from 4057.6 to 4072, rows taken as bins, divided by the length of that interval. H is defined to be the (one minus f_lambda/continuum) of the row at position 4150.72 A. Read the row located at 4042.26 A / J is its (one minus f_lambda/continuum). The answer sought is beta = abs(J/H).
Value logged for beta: 0.22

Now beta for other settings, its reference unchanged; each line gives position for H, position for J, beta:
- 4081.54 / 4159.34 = 0.34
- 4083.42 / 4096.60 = 0.39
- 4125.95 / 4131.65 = 0.44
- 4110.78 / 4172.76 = 0.51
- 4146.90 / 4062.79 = 0.58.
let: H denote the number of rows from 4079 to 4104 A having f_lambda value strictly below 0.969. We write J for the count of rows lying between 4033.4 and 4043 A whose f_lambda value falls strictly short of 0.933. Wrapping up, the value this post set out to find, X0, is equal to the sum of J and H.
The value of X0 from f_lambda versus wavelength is 11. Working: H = 10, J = 1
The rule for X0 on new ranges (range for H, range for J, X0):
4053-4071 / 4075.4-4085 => 17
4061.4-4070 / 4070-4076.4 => 8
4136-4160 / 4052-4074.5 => 30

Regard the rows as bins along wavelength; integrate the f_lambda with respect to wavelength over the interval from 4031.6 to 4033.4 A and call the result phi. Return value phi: 1.65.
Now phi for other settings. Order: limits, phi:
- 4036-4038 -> 1.92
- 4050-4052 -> 1.91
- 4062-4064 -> 1.77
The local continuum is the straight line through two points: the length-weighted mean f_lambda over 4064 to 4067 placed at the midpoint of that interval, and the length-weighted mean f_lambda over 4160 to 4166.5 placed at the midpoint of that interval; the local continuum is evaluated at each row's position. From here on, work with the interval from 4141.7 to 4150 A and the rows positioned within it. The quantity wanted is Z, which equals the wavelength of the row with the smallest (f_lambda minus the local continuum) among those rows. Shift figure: 4149.77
